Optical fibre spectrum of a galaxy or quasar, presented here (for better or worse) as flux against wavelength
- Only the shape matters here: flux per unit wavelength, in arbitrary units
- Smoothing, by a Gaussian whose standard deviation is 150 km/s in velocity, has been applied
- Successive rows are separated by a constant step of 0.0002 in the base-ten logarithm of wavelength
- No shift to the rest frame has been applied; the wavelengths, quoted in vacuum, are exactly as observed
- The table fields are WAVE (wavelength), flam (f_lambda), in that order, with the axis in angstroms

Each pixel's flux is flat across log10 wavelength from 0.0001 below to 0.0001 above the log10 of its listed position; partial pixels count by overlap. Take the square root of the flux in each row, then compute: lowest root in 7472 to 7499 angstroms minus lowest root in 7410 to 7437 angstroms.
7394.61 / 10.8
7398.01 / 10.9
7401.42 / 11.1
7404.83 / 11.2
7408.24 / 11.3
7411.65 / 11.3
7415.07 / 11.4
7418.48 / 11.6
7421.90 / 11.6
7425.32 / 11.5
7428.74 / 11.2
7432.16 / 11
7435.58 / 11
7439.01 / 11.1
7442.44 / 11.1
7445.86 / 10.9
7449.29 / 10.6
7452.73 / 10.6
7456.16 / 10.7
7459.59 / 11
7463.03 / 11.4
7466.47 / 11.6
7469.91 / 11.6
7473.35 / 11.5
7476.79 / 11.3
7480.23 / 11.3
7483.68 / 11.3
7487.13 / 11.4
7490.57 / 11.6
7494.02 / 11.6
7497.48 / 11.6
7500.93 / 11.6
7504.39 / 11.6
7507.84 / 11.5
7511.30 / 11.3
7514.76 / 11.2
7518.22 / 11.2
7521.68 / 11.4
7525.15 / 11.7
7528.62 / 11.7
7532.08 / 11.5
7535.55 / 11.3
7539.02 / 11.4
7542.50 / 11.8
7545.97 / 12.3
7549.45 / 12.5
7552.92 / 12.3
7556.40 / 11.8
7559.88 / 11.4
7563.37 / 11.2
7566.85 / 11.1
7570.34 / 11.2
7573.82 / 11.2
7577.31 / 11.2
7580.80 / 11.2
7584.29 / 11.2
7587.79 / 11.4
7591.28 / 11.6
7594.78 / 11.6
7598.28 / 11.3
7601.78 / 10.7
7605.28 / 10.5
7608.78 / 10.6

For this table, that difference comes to 0.04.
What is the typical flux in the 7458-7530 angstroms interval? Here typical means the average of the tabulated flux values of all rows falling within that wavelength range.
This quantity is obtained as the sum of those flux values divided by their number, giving 11.45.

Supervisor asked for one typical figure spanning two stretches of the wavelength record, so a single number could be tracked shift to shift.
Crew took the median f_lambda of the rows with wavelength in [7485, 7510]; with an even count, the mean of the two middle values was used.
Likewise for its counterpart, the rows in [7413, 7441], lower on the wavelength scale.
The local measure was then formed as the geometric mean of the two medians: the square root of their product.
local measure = 11.4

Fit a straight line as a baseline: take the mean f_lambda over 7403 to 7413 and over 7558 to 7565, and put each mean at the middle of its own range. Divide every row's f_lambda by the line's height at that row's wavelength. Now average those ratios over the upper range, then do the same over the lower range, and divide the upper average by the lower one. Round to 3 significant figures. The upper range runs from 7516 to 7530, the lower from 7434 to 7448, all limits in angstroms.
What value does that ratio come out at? 1.04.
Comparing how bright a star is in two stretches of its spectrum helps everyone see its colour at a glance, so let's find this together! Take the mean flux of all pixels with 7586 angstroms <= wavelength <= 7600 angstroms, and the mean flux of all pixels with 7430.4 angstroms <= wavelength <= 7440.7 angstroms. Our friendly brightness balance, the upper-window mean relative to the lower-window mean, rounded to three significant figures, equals 1.04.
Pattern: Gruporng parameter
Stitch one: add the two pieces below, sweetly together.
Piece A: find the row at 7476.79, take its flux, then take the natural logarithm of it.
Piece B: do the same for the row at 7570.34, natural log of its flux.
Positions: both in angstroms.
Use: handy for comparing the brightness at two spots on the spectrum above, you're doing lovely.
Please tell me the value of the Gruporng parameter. 4.84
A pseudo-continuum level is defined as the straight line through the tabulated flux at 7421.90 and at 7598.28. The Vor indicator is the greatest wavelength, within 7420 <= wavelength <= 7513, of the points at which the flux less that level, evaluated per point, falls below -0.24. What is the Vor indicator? 7459.59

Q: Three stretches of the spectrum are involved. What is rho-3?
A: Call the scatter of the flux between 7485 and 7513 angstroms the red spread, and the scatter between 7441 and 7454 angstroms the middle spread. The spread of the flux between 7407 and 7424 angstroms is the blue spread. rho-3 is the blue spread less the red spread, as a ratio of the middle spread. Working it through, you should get 0.1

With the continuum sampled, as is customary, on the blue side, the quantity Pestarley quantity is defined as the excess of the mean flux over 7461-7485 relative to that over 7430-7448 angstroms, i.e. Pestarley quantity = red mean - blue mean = 0.41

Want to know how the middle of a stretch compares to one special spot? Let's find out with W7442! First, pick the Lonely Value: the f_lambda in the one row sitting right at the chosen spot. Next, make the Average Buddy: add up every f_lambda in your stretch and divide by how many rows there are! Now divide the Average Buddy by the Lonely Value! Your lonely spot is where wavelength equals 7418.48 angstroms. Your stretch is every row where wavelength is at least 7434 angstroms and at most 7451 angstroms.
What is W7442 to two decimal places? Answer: 0.94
